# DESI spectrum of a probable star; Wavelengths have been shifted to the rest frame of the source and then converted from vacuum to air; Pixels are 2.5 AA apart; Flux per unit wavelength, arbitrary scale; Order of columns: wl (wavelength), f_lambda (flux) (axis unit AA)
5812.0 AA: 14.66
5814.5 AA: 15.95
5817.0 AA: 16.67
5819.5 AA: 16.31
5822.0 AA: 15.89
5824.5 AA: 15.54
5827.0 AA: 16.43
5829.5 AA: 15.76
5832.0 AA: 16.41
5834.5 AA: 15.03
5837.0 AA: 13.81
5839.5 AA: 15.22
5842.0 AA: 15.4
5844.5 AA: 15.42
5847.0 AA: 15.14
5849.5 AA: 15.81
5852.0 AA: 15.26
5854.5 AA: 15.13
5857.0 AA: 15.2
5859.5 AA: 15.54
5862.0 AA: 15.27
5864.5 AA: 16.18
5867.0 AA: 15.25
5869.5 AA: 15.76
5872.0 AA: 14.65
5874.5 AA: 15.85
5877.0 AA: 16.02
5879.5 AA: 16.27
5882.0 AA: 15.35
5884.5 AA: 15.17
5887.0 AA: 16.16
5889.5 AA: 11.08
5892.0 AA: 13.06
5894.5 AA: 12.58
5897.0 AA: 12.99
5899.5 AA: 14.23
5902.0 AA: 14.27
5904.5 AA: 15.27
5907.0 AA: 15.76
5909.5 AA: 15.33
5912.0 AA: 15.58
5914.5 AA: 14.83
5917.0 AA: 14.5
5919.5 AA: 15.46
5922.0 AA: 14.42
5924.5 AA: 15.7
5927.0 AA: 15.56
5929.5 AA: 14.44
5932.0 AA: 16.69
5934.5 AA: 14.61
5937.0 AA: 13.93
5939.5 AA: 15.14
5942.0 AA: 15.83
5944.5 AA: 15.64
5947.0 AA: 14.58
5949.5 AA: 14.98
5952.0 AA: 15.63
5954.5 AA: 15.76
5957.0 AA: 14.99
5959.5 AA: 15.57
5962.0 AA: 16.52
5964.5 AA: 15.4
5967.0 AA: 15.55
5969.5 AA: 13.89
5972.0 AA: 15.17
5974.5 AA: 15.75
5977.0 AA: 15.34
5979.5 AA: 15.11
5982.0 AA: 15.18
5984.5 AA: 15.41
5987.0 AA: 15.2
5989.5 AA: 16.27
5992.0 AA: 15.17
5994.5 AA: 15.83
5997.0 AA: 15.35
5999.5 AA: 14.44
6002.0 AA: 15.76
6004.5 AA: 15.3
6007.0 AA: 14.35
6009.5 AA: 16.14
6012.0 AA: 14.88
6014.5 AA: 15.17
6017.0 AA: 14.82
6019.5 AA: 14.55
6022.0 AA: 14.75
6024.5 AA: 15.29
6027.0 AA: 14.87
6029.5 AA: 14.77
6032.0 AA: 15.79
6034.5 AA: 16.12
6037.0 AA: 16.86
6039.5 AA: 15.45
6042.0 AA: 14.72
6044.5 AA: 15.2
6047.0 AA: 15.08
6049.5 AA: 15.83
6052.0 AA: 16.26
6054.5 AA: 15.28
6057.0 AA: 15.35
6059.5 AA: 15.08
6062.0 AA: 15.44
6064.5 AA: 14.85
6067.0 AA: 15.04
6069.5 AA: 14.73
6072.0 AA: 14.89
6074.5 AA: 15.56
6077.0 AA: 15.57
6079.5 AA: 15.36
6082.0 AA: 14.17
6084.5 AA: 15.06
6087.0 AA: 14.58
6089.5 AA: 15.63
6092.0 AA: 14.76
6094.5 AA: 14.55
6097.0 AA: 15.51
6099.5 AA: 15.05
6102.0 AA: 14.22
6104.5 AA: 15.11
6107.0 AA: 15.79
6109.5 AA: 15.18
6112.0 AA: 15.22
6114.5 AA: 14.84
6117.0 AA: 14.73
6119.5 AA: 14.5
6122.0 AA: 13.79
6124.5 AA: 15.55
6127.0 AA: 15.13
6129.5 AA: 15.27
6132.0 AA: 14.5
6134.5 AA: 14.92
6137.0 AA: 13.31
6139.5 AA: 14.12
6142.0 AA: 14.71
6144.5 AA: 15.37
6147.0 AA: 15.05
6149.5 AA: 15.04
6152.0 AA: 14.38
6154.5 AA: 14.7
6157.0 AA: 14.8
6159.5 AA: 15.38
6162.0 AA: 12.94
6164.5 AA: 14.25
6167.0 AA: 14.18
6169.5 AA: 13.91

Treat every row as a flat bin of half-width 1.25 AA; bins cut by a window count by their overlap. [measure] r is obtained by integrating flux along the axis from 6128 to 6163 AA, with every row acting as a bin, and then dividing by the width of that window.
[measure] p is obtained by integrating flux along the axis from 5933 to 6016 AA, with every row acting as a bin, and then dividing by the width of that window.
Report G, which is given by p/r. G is 1.044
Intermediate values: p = 15.3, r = 14.62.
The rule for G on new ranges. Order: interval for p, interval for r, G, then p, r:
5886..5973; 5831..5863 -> 0.975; 14.9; 15.27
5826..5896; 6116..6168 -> 1.037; 15.1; 14.60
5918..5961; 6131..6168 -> 1.050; 15.2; 14.51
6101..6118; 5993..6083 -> 0.985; 15.0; 15.25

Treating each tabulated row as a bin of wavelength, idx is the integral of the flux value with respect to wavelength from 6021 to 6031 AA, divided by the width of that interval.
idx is 14.9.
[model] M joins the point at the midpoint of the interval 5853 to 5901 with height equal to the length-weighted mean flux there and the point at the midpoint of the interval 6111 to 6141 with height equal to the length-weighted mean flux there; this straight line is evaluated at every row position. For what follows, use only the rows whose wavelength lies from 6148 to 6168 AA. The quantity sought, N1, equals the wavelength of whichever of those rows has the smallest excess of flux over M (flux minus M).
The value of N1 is 6162.0 AA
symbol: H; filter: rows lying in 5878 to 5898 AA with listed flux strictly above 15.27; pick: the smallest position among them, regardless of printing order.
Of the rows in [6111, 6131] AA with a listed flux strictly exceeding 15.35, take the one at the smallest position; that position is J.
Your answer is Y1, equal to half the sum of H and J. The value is 6002.0 AA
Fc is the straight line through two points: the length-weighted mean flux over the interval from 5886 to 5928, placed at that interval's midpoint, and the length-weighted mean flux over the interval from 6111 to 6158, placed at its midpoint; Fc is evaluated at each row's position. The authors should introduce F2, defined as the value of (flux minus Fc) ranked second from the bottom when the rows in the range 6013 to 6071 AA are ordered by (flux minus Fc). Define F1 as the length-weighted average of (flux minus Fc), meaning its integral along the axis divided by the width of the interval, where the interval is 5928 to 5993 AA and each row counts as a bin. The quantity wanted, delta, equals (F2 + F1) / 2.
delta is 0.4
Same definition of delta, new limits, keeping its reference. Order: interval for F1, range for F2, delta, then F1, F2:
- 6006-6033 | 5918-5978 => -0.1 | 0.42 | -0.6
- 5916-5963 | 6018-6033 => 0.4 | 0.72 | 0.1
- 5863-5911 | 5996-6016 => 0.1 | 0.33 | -0.2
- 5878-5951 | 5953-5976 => 0.4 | 0.31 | 0.4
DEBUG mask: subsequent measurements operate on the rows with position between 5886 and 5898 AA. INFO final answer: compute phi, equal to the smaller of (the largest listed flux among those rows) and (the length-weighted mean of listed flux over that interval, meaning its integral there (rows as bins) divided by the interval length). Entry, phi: 13.1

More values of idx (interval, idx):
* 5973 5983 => 15.3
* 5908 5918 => 15.1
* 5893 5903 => 13.5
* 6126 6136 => 14.9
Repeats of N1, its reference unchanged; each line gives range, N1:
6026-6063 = 6042.0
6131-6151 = 6137.0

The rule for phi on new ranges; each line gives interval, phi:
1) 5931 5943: 15.2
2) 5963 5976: 15.2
